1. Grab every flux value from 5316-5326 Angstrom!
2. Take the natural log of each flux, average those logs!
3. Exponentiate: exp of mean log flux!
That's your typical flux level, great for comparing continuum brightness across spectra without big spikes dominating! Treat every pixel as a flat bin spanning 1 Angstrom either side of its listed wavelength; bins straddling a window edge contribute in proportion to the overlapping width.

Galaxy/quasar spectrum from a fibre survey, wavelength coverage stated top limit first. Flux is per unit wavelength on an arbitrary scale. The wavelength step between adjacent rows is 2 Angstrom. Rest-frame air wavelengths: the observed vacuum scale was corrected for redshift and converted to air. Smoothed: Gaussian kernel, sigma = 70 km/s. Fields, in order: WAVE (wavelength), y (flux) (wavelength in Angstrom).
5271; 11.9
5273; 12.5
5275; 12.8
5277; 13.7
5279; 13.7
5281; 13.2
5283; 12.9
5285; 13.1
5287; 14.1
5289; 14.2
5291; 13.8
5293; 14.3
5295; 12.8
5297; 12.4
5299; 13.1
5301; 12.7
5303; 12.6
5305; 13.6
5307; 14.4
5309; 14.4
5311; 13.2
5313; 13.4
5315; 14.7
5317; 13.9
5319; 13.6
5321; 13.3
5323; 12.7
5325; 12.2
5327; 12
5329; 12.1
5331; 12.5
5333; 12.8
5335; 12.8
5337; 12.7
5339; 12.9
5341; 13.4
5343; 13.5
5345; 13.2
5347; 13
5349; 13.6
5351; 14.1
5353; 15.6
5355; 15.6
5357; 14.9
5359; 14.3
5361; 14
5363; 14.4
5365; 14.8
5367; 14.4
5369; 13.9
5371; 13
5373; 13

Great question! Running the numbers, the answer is 13.1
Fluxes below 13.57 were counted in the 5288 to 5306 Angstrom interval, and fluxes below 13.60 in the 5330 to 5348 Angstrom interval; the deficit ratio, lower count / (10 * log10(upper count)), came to 0.52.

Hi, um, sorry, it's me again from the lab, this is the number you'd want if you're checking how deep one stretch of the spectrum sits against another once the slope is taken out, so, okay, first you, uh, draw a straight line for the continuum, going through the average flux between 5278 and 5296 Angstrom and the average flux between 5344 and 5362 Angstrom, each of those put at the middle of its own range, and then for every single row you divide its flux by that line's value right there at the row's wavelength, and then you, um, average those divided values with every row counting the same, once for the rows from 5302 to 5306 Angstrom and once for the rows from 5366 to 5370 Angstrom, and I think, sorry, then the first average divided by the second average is 0.97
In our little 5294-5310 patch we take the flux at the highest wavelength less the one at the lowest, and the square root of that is 1.3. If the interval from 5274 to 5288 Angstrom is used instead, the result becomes 1.1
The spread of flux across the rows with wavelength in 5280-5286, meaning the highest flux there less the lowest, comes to 0.30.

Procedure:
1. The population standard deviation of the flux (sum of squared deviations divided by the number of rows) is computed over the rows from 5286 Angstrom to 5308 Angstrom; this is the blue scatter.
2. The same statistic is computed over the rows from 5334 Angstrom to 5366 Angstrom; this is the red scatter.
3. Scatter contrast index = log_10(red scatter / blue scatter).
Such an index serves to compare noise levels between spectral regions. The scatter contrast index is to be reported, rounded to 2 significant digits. 0.11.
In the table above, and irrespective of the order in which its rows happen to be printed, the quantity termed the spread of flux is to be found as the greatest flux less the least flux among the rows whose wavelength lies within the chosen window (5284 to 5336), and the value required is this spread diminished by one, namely 1.70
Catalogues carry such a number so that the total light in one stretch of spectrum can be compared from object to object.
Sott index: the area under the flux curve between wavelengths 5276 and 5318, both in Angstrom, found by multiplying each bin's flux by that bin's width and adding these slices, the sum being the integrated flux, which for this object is 568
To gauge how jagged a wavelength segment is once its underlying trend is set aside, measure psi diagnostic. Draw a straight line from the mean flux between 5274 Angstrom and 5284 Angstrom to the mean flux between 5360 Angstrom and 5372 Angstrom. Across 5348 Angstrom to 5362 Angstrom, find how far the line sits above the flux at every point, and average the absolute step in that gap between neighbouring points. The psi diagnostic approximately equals 0.61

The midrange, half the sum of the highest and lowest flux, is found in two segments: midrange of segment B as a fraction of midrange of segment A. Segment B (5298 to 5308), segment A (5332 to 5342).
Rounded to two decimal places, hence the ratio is 1.03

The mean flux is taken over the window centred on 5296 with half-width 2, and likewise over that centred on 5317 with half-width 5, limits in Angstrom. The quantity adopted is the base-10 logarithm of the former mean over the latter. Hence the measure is -0.039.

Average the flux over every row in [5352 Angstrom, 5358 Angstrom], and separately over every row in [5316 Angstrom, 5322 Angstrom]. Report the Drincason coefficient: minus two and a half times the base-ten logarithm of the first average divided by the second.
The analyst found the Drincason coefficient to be -0.13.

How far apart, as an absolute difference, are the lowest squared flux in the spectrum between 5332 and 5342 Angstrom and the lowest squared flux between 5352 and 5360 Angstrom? 43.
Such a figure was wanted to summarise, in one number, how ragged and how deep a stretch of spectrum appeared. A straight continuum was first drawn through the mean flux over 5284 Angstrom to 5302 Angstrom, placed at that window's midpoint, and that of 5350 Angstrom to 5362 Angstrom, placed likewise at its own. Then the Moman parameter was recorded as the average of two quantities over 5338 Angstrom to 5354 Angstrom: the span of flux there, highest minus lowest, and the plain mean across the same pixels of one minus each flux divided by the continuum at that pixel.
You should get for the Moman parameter 1.38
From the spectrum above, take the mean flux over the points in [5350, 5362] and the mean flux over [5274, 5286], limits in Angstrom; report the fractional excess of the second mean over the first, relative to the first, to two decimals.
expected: -0.10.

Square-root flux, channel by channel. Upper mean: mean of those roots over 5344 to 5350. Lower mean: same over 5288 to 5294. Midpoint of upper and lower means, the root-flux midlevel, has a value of 3.70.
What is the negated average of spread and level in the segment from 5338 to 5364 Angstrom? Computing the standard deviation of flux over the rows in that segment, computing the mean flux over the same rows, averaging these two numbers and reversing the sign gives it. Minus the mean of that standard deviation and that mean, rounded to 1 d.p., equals -7.5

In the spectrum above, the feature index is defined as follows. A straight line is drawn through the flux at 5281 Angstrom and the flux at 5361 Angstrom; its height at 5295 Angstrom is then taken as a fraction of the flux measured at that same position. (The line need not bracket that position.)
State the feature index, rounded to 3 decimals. 1.042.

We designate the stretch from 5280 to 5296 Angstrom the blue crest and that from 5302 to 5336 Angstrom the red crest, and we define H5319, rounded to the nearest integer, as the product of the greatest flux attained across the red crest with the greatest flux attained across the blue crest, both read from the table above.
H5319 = 210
